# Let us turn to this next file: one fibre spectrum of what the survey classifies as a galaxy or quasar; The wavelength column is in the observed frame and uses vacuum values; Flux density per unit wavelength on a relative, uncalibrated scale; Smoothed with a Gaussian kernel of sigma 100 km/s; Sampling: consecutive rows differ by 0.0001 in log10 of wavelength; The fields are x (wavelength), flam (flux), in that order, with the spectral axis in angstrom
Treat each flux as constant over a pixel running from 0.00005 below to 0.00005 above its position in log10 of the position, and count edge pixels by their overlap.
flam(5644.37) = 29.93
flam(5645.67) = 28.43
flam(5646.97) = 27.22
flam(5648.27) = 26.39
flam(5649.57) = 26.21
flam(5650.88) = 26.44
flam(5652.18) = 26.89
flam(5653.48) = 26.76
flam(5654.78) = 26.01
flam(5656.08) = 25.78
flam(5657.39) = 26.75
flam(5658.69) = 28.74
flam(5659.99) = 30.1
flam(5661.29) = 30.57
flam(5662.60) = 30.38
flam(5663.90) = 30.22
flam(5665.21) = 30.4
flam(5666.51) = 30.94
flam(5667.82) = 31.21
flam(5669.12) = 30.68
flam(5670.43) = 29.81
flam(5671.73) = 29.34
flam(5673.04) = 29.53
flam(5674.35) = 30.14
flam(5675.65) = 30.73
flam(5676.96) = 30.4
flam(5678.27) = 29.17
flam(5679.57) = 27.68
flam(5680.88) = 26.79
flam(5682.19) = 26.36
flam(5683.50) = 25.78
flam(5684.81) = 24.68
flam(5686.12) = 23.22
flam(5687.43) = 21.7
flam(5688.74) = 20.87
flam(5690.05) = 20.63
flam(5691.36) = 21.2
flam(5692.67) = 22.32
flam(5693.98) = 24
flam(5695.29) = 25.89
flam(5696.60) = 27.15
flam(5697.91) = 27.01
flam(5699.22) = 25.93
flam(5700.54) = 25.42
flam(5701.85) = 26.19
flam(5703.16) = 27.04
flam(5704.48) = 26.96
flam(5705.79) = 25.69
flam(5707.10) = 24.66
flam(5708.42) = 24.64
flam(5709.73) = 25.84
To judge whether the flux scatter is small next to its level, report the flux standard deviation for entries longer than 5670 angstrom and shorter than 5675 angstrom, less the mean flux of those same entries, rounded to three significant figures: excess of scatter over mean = -29.4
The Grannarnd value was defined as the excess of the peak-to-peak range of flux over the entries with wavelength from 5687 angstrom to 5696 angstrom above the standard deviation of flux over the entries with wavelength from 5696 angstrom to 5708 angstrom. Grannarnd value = 4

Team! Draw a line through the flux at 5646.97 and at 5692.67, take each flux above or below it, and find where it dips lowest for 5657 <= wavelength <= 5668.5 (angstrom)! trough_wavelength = 5657.39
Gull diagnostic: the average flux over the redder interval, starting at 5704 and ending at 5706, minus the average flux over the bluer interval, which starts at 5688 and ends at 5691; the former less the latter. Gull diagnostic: 6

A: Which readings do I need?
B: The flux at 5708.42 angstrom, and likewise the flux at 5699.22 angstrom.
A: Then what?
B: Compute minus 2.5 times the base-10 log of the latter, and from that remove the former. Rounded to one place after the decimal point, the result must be -28.2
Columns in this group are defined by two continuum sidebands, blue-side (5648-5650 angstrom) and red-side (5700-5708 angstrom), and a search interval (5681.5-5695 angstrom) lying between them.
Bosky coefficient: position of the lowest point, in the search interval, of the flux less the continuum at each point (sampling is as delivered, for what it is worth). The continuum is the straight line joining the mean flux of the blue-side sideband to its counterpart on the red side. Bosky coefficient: 5690.05 angstrom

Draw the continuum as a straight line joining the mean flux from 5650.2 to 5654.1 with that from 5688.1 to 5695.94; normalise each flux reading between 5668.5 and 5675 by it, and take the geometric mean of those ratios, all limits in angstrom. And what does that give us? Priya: 1.21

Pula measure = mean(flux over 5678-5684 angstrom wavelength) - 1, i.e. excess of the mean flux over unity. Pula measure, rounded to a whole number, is 26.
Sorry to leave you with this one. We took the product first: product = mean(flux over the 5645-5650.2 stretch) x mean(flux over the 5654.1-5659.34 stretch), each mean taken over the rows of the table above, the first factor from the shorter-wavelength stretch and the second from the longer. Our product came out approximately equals 726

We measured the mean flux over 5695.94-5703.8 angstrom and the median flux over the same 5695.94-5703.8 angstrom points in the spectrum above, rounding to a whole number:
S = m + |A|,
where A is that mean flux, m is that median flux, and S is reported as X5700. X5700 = 53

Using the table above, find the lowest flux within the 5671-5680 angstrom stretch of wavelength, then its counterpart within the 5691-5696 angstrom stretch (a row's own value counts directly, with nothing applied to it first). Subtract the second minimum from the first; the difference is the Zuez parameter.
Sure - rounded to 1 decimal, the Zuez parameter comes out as 6.5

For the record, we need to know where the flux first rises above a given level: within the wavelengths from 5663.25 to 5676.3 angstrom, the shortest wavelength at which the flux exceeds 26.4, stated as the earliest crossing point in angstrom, 5663.90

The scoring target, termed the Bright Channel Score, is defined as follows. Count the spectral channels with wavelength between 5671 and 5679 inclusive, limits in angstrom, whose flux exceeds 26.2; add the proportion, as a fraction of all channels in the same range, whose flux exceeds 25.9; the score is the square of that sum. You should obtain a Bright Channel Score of 49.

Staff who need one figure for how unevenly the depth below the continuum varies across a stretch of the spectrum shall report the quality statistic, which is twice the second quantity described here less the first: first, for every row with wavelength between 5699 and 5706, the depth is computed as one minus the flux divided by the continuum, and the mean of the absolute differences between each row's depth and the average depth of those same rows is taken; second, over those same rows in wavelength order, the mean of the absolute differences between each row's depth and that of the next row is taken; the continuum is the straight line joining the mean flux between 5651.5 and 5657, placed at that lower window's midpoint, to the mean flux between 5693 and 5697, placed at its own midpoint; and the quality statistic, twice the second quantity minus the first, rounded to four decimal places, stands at 0.0328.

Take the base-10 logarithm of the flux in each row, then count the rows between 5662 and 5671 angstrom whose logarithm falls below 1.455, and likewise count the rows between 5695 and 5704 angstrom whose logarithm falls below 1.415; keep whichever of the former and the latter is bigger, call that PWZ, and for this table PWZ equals 3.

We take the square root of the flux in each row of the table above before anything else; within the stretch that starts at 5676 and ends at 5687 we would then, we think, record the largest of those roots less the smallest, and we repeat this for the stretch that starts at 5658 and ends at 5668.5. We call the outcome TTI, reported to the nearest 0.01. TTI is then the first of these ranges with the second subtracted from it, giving 0.47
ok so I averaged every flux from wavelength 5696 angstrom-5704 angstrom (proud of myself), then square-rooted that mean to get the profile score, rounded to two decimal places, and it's 5.14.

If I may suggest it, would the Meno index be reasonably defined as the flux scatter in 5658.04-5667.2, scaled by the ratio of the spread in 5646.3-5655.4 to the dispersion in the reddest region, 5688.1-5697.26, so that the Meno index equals 0.1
